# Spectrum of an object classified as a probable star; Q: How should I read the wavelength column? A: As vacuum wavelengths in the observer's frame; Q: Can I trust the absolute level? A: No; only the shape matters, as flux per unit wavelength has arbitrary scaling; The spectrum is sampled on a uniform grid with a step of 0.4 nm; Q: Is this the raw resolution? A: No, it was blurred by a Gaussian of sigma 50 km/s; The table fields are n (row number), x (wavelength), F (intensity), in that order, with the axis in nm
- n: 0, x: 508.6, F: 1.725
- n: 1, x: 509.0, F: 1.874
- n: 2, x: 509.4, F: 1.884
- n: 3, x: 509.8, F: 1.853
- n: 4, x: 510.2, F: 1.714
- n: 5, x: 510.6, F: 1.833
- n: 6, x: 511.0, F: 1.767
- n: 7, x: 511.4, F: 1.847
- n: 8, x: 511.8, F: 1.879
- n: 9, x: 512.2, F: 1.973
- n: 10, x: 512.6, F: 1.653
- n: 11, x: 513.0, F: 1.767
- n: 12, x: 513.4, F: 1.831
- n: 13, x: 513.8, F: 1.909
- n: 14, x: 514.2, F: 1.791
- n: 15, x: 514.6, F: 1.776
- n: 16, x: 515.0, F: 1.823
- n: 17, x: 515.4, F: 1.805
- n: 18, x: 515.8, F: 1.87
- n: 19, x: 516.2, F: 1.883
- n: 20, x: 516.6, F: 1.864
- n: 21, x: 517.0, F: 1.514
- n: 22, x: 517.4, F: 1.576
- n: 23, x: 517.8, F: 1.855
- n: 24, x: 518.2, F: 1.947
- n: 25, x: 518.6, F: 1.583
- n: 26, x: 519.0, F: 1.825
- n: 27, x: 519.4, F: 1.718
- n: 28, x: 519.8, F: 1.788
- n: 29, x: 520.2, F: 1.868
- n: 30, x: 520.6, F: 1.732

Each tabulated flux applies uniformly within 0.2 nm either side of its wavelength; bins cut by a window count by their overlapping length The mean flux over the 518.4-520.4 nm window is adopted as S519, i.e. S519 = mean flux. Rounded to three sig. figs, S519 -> 1.76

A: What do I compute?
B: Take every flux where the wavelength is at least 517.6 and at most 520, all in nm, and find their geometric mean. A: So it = 1.78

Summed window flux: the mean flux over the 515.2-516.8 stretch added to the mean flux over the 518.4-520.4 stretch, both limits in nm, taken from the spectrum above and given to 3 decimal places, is 3.612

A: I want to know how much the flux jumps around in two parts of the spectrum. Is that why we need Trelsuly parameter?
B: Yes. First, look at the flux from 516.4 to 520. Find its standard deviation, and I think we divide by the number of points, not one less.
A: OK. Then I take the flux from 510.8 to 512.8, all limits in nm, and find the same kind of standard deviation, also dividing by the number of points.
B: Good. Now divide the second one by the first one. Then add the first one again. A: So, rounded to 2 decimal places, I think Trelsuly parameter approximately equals 0.90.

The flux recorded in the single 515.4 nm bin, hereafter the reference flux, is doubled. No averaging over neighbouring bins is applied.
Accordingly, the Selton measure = 3.61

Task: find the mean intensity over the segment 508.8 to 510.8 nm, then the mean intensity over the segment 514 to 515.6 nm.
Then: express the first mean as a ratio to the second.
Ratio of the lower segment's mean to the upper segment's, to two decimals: 1.02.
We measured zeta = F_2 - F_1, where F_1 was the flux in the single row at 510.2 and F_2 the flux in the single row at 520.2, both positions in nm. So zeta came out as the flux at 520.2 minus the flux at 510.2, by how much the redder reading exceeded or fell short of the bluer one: 0.15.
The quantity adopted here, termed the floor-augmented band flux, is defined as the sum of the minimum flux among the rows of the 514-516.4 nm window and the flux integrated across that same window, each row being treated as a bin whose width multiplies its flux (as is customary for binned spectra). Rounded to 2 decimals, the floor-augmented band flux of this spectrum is 6.16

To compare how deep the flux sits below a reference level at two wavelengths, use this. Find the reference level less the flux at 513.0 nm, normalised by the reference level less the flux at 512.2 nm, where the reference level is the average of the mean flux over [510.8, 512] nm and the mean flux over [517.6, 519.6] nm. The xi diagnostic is -0.25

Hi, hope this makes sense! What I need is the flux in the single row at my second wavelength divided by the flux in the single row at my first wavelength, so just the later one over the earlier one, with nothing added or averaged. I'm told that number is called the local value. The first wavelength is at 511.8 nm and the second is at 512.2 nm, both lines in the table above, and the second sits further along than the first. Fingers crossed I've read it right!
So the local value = 1.050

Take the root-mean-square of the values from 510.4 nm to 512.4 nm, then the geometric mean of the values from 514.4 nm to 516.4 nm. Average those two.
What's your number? 1.85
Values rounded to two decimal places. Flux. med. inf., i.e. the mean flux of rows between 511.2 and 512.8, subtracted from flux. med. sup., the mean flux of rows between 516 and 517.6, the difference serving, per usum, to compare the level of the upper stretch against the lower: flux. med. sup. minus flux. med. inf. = -0.13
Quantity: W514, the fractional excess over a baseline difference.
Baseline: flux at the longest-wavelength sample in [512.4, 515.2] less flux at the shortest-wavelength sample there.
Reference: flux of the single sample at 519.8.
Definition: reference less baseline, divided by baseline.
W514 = 10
